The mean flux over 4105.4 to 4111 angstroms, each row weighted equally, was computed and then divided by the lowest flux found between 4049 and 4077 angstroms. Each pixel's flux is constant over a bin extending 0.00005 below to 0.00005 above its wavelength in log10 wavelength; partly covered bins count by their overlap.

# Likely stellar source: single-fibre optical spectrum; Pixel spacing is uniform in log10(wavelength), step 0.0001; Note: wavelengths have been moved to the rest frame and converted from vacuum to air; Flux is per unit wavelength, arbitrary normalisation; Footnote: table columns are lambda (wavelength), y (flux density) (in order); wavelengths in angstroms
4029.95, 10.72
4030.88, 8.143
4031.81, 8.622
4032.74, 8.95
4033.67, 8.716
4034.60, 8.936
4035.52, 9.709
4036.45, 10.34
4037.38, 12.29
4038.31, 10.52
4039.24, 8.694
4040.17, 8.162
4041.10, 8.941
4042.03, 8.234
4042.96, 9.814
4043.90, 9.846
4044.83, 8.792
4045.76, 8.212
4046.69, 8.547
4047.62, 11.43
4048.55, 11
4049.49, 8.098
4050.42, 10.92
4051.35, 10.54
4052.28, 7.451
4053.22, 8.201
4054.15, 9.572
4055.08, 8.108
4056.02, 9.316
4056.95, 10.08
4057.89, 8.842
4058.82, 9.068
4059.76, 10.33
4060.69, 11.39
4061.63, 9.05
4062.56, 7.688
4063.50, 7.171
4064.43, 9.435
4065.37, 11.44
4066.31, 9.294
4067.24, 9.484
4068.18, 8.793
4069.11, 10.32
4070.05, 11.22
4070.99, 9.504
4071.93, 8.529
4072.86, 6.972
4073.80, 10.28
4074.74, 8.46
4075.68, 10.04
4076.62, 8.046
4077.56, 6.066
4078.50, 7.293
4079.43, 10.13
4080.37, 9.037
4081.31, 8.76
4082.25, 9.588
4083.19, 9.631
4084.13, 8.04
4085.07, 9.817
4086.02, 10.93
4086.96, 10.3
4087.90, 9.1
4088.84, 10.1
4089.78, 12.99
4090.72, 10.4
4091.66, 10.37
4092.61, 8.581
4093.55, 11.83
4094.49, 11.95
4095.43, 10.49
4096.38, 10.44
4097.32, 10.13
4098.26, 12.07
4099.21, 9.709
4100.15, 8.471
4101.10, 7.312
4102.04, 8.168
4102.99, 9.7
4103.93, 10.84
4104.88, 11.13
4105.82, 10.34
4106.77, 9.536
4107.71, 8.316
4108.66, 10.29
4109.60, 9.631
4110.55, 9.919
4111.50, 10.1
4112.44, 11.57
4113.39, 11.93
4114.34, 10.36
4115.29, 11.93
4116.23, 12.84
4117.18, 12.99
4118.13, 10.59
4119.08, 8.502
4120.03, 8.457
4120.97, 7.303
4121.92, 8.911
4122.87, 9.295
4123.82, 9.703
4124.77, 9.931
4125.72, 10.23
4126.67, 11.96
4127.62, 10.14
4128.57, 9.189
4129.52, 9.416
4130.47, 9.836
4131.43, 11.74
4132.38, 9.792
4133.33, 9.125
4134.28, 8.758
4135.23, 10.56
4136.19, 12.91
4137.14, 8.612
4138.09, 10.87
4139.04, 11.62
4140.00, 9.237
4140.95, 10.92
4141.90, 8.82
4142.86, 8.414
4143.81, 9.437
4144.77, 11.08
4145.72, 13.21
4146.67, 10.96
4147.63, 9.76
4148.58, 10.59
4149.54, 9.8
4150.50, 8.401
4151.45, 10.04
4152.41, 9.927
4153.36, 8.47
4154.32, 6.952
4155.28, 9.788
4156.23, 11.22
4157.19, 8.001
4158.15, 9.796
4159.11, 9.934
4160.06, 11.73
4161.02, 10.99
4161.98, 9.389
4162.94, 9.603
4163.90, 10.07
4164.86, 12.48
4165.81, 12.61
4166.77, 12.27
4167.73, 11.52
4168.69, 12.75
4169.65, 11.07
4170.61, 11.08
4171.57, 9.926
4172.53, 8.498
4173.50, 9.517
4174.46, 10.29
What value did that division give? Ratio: 1.39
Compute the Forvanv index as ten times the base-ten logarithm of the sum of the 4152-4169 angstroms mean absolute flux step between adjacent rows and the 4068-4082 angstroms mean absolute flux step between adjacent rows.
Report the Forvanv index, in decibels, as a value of 4.7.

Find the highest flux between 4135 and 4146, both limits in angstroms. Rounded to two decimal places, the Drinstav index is 13.21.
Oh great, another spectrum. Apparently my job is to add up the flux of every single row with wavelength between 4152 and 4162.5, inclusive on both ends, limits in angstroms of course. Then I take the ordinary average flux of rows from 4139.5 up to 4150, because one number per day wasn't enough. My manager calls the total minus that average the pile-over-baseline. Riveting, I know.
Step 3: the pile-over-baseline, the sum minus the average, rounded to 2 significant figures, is 96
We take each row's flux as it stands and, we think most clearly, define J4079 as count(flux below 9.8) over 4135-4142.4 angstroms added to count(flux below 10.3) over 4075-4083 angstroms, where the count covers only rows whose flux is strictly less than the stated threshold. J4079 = 11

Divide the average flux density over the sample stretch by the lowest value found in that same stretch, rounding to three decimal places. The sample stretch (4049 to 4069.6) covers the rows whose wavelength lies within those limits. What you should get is 1.297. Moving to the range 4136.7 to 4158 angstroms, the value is 1.413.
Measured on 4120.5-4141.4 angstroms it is 1.370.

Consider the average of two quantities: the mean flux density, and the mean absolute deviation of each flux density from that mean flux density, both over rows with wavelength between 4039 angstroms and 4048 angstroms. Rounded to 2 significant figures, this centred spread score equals 4.9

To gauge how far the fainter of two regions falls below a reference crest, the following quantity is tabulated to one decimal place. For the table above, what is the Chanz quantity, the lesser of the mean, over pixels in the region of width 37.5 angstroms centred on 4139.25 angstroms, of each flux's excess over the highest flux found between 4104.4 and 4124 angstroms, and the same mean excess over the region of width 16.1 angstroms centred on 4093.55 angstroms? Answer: -3.1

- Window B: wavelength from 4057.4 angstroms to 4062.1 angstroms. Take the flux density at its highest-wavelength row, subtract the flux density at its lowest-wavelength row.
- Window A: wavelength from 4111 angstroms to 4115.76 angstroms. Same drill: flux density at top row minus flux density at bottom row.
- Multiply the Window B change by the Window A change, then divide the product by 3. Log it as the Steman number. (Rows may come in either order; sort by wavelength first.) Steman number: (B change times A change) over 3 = 0.1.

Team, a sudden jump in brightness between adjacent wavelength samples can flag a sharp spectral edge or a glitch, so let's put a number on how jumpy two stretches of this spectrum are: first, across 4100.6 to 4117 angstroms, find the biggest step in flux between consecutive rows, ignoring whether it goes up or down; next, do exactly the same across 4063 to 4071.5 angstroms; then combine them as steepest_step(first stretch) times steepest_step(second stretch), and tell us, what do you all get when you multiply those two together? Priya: 4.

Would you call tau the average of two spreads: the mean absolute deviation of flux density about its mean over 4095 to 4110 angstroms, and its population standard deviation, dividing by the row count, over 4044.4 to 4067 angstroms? 1.10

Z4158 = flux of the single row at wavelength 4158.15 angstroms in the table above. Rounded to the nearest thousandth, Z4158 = 9.796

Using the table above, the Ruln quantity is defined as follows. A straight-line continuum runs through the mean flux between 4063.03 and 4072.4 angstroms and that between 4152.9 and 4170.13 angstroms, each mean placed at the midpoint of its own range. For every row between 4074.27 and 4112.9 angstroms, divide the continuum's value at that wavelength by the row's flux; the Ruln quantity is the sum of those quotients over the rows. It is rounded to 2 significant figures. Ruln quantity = 42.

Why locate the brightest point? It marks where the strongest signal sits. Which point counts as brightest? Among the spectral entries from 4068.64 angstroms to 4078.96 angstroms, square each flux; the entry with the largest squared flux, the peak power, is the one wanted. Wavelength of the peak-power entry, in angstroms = 4070.05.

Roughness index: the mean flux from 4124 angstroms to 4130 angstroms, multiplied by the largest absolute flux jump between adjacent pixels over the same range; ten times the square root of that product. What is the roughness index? 43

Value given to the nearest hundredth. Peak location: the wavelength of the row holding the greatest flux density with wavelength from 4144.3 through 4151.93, 4145.72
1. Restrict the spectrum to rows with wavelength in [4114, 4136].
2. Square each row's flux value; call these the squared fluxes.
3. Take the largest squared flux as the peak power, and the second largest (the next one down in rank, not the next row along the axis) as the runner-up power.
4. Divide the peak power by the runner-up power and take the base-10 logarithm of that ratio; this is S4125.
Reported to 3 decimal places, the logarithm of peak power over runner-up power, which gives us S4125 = 0.010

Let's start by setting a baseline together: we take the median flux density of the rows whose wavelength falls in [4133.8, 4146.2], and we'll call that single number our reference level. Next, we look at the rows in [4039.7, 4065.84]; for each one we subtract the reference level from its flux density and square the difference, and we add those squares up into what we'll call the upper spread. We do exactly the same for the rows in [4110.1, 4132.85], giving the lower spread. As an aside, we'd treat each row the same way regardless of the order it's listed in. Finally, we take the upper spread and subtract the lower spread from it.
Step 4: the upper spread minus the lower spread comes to 39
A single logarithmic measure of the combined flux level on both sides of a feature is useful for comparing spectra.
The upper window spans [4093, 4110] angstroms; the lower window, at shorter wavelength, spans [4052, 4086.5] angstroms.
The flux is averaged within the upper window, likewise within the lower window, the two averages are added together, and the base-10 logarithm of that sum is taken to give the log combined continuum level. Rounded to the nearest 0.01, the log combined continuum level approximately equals 1.28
